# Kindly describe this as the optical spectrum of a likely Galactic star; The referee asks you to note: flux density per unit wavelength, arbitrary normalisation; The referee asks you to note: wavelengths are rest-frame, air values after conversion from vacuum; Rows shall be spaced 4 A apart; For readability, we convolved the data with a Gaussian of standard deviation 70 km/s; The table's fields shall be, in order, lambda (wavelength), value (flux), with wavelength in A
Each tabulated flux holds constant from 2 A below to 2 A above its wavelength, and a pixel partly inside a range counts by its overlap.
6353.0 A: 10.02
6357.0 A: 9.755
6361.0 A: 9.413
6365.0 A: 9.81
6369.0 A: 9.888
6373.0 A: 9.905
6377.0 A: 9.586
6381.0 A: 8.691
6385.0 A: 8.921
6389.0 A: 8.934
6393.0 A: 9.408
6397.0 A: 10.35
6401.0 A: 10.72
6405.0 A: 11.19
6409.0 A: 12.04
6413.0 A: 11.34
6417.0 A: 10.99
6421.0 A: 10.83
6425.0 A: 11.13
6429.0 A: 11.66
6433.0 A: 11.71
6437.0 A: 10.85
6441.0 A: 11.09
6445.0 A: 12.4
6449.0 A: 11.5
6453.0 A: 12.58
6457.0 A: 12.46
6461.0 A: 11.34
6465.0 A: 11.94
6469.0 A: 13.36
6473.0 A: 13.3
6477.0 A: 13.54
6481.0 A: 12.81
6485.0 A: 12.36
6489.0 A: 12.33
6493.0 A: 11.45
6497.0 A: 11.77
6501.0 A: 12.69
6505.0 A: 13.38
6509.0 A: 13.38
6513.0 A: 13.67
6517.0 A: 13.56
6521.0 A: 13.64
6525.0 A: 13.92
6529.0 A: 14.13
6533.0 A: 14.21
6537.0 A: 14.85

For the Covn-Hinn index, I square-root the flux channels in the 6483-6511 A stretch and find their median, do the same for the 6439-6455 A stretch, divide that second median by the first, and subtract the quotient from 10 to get 9.017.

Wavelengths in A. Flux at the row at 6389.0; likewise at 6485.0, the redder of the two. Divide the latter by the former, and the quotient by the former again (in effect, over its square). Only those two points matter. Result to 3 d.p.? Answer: 0.155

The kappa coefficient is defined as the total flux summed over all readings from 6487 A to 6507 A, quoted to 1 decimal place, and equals 61.6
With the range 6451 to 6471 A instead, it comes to 61.7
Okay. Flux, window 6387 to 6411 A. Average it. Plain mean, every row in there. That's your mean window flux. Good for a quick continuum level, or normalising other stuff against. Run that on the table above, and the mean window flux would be 10.4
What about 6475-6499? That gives 12.4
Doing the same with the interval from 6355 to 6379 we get 9.7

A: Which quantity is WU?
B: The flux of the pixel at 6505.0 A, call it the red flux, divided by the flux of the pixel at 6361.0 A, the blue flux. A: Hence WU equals 1.42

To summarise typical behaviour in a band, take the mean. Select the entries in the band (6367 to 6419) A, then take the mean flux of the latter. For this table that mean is 10.2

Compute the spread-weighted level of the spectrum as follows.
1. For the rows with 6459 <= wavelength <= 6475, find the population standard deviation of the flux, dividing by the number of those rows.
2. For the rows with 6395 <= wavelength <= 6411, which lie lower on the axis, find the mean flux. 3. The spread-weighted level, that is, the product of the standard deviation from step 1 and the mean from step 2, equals 10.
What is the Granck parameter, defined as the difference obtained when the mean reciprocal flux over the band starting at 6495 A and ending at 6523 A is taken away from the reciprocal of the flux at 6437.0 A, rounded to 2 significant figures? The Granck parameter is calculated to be 0.016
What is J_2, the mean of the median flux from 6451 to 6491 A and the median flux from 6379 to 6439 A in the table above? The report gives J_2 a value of 11.7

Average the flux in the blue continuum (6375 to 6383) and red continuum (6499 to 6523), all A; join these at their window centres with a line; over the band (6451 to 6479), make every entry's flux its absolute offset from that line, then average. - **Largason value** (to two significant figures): 0.86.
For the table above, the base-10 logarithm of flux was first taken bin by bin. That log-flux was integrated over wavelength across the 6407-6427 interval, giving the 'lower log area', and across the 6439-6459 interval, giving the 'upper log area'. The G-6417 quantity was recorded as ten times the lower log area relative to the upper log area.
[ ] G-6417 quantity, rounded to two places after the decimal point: 9.75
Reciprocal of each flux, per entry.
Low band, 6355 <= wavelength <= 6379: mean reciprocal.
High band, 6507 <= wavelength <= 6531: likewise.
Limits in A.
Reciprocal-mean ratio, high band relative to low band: 0.71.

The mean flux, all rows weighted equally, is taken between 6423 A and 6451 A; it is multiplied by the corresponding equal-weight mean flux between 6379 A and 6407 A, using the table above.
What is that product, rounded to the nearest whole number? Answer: 112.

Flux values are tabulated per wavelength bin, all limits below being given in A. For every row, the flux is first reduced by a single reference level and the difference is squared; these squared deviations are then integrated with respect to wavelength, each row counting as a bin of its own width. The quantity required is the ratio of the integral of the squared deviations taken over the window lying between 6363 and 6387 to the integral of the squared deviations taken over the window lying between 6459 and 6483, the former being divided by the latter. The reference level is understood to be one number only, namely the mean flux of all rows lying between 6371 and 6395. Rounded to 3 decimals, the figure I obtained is 0.022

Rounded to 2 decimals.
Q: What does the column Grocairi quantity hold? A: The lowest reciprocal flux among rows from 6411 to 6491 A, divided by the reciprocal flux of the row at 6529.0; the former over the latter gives 1.04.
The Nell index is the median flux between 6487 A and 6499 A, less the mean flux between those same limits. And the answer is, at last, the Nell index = -0.08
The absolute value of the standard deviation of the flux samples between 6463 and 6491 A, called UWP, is 0.6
